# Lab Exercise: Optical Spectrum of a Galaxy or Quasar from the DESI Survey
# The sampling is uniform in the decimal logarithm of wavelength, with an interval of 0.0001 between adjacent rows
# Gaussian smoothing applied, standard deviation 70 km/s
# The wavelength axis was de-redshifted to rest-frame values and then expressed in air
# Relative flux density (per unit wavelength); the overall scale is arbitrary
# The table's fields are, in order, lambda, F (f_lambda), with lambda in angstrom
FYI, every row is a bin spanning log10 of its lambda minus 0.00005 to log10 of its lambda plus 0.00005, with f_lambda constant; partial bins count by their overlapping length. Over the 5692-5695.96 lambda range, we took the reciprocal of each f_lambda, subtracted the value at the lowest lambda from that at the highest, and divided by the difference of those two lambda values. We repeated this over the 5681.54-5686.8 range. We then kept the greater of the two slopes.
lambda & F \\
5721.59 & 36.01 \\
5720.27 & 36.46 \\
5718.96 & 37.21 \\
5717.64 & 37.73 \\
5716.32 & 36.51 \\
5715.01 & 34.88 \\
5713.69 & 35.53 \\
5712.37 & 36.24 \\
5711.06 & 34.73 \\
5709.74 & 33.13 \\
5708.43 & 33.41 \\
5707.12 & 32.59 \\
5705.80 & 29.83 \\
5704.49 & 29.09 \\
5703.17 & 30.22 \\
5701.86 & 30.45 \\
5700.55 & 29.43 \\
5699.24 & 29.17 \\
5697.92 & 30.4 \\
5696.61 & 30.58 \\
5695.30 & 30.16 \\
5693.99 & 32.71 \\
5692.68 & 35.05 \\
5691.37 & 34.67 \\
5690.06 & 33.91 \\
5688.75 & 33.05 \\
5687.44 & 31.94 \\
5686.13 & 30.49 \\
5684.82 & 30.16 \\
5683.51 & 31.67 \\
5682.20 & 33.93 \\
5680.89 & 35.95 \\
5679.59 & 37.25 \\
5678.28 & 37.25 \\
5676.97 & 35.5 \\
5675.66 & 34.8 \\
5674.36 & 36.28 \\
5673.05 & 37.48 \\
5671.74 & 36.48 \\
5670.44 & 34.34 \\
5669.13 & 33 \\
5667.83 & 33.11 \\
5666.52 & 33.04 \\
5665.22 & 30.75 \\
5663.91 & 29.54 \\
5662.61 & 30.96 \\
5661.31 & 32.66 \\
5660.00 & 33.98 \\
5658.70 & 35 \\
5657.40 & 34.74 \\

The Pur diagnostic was 0.0018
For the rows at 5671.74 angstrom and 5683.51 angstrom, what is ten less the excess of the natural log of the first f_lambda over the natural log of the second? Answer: 9.9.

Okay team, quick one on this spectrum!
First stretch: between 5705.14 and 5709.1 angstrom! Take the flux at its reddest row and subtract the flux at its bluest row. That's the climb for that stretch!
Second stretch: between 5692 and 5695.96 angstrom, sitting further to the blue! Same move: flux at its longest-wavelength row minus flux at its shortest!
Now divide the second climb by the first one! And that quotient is -1.4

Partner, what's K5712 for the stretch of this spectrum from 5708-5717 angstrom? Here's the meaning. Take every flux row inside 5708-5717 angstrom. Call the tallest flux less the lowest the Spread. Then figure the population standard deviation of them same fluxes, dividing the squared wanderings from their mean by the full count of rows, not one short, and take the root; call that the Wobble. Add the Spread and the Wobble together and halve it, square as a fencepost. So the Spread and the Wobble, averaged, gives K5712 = 2.3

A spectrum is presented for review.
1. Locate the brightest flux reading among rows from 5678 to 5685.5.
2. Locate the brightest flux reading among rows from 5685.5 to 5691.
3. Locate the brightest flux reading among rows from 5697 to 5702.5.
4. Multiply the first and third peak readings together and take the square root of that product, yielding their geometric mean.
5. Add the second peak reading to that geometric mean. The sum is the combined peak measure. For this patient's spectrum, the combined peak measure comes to 67.6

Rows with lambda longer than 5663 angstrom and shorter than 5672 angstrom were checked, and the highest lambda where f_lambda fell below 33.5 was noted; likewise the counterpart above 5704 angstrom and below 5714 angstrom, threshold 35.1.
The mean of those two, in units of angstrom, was 5690.1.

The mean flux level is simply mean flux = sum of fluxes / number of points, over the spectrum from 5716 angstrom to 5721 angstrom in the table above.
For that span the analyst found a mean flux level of 37.0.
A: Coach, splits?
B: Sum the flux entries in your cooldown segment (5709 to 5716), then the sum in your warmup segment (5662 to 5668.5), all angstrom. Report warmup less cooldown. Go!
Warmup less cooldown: -17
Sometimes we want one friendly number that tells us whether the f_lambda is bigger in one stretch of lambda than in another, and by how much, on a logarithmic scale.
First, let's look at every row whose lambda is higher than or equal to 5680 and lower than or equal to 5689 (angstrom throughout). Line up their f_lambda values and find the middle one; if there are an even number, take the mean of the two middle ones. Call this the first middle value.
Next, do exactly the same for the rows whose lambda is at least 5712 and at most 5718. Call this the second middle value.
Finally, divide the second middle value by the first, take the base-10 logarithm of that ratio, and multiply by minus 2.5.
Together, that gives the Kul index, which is -0.14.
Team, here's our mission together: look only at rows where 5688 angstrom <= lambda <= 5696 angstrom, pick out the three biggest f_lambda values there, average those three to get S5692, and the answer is 35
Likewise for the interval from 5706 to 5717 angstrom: 36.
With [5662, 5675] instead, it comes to 37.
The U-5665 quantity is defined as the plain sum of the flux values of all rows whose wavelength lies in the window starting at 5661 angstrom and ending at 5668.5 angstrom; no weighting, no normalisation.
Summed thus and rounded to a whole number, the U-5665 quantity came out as 190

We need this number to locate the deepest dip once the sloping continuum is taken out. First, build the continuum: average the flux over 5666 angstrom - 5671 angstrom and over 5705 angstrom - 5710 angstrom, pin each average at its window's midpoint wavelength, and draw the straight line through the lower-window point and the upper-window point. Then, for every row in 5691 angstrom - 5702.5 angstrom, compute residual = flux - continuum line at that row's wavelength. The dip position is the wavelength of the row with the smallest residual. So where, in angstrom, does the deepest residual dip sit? 5699.24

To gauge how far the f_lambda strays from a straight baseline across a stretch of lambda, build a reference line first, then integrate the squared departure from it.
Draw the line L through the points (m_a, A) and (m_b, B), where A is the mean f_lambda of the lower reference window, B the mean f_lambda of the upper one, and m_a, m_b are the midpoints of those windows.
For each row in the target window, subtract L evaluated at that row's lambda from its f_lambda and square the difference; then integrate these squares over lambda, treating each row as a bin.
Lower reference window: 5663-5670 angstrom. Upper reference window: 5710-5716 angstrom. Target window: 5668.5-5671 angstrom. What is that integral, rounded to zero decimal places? 7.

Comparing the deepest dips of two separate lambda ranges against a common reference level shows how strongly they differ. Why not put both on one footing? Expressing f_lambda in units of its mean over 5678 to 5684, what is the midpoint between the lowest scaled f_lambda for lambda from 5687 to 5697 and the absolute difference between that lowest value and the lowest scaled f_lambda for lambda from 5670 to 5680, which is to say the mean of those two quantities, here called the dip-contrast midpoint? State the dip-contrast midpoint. 0.488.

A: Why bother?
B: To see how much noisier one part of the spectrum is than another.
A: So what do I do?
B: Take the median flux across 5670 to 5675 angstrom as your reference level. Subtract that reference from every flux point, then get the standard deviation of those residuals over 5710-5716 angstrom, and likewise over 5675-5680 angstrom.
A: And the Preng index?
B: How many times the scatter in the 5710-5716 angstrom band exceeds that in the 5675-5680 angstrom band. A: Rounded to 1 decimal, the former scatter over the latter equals 0.6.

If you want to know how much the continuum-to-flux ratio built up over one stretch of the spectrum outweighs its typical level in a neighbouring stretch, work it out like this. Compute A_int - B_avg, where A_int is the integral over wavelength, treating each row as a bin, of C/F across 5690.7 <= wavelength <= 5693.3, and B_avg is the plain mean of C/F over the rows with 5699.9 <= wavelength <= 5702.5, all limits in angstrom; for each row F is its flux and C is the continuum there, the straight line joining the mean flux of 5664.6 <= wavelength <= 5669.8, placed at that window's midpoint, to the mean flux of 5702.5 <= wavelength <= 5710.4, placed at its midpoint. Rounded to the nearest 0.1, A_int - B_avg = 1.3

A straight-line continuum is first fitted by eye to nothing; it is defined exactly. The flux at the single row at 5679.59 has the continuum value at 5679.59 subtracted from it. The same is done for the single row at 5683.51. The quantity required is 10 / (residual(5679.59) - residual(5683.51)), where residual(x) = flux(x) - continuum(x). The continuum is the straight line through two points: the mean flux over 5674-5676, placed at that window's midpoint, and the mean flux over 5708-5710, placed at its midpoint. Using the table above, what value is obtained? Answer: 1.9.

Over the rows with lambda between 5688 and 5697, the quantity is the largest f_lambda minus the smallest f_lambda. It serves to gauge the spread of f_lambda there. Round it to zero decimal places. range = 5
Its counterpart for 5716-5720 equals 1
